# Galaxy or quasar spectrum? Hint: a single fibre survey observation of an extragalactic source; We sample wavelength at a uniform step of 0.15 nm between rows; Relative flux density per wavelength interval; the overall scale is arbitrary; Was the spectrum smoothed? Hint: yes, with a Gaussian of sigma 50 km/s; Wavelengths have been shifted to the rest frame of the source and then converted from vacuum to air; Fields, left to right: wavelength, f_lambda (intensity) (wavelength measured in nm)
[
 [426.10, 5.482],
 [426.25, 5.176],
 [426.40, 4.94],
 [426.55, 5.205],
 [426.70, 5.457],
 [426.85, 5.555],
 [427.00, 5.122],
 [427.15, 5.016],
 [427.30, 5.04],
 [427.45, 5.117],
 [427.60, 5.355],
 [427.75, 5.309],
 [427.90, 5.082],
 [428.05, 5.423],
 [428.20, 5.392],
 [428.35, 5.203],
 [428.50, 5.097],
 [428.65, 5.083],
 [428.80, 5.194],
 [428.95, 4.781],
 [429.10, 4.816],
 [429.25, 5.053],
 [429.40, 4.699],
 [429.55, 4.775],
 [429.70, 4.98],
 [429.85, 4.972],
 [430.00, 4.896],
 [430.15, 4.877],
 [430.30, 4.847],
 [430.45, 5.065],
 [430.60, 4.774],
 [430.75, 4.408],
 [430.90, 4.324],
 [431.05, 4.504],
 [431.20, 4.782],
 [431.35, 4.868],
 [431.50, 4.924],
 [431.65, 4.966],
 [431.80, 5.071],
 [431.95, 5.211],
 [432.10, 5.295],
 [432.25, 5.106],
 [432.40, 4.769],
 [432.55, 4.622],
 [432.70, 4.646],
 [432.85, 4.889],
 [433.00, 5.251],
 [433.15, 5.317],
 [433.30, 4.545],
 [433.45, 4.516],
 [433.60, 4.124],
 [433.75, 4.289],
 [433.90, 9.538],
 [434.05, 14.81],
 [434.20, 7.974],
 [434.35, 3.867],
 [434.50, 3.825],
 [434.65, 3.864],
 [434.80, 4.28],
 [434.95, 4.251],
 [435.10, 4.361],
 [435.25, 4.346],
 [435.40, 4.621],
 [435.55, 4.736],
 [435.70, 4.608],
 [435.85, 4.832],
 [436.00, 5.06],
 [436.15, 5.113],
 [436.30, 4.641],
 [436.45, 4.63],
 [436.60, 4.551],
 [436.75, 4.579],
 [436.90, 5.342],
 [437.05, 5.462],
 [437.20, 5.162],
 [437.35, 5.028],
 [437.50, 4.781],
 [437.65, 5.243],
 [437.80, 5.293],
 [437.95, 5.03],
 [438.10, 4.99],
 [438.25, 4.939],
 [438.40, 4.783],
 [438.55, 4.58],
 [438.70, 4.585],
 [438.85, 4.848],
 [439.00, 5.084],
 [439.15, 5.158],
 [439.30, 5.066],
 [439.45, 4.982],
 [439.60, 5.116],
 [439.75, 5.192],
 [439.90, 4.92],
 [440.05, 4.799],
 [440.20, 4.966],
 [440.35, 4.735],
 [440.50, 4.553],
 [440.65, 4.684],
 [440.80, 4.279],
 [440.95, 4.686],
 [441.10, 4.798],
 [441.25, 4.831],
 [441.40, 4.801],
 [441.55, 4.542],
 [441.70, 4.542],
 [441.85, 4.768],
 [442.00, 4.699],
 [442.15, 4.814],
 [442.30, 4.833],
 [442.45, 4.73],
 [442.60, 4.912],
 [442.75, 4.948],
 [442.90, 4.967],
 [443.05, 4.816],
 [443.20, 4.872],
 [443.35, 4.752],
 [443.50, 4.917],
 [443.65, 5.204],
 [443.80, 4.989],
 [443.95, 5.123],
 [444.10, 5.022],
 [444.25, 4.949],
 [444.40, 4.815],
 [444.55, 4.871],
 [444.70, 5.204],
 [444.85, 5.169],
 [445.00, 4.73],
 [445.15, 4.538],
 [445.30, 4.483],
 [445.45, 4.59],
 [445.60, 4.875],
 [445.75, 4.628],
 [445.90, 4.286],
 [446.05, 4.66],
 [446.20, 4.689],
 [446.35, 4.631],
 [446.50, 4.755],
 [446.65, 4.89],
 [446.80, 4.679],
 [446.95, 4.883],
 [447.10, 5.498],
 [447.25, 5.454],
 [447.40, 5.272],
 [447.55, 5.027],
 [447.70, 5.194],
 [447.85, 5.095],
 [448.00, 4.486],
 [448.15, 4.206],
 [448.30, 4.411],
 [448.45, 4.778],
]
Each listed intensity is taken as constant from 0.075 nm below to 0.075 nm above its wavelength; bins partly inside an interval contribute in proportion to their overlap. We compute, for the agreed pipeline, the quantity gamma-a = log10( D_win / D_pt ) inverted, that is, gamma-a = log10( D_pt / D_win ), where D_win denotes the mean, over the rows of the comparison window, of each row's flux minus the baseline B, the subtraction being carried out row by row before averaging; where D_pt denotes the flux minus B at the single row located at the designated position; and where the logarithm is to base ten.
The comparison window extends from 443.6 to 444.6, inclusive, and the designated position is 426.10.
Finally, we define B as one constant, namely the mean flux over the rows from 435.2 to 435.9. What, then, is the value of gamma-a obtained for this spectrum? 0.37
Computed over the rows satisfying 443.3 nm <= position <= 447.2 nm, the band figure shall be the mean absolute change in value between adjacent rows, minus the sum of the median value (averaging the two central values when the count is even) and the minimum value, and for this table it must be -8.93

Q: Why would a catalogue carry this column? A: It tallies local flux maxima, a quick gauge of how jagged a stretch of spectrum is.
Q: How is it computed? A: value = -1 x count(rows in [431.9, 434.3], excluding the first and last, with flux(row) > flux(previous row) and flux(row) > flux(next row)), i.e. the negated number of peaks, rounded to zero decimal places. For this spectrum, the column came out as -3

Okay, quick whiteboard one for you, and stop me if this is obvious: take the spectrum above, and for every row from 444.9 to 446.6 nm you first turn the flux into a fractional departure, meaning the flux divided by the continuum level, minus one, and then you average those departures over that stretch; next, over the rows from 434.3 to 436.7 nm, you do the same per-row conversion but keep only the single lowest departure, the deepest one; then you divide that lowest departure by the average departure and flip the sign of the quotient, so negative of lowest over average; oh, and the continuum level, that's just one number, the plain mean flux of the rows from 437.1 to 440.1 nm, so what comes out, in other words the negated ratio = -3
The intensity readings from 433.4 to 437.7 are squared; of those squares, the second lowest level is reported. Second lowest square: 14.9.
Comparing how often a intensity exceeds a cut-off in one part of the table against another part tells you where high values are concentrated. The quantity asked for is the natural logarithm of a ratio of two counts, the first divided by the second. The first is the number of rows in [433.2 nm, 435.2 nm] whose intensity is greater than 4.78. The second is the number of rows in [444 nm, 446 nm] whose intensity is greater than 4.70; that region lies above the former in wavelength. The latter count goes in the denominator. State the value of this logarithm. -1.0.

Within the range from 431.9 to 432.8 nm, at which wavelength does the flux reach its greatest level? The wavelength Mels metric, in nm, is 432.10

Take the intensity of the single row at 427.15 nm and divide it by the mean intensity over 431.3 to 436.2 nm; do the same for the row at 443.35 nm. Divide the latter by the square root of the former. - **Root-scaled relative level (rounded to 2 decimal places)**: 0.93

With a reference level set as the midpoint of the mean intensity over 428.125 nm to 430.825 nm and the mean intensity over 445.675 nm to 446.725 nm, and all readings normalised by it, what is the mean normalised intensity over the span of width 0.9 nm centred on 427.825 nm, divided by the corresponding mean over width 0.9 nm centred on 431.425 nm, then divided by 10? 0.109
